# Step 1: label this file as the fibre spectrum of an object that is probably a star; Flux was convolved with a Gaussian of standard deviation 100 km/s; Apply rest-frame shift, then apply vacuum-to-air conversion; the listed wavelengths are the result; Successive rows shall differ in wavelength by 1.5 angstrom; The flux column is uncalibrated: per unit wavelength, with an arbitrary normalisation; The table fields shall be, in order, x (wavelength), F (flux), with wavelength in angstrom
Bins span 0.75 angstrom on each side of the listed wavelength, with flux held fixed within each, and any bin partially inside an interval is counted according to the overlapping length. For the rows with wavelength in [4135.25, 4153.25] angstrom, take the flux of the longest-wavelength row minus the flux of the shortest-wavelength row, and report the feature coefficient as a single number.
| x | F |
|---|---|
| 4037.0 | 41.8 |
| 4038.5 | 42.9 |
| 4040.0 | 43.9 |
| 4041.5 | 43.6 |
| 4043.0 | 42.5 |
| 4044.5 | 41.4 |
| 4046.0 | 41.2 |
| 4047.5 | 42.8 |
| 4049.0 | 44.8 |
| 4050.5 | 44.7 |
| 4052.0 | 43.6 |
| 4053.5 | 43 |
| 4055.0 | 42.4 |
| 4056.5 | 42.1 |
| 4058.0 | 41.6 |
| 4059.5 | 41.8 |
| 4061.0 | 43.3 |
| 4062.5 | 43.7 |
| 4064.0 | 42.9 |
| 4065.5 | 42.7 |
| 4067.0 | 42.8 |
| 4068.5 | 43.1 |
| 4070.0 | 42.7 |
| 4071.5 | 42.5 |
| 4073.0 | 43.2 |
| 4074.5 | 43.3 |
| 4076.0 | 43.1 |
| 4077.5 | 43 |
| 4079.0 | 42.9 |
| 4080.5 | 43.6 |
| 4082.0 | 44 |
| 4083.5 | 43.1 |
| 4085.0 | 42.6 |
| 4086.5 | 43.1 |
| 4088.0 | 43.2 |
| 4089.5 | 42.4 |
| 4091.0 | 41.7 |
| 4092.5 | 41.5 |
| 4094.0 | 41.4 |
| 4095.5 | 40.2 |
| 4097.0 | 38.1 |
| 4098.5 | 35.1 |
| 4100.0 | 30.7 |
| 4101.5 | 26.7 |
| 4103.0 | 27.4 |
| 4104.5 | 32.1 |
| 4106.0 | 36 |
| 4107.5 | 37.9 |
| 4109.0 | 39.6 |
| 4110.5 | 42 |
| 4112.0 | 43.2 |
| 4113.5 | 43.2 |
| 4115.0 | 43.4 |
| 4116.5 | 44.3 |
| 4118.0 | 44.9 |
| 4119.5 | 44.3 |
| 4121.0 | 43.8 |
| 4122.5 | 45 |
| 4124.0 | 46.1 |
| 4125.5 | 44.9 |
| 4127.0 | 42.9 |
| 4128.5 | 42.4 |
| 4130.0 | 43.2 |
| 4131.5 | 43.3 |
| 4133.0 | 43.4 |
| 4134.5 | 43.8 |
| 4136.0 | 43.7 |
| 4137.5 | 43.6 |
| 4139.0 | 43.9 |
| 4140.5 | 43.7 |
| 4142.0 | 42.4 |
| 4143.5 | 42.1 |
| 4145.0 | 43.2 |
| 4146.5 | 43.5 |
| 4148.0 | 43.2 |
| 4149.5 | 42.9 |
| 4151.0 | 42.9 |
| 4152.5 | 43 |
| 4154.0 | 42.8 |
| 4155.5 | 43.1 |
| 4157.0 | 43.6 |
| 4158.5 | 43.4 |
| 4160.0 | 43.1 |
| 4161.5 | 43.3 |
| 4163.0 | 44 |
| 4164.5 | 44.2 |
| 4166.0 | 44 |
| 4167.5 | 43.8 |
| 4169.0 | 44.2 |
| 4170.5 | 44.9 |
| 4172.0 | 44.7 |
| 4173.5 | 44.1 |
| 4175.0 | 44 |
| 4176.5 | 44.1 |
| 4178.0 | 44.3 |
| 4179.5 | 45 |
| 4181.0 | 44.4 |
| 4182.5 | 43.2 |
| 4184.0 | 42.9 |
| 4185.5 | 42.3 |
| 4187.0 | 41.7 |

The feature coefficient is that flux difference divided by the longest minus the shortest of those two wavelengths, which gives -0.04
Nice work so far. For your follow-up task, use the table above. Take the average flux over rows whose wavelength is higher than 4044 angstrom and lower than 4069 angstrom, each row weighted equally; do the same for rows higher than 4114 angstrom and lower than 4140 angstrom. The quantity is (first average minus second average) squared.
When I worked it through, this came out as 1.2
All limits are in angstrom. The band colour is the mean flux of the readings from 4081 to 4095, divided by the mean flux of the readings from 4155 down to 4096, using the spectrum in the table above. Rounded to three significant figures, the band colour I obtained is 1.03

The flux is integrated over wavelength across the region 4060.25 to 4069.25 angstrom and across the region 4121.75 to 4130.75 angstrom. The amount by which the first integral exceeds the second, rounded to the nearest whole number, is -9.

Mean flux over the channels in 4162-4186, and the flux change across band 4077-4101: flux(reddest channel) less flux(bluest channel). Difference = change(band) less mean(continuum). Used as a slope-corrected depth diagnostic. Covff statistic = -56.3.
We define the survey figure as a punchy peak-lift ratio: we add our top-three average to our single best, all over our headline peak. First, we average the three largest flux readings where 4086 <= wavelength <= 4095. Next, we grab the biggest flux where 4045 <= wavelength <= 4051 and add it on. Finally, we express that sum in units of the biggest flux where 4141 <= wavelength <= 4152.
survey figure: 2.02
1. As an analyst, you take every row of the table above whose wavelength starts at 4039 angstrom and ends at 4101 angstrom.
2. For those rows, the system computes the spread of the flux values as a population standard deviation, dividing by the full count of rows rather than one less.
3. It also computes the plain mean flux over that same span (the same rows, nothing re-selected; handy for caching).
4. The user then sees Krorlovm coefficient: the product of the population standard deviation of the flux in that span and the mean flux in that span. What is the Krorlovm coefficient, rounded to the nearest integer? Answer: 103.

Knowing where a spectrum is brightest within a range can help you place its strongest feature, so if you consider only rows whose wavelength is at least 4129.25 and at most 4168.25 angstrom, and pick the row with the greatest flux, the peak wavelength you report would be 4164.5 angstrom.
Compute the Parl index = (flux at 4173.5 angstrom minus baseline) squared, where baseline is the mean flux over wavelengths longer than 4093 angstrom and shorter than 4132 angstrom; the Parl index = 16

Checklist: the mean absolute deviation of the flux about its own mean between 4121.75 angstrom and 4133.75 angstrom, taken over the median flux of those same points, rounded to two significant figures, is 0.025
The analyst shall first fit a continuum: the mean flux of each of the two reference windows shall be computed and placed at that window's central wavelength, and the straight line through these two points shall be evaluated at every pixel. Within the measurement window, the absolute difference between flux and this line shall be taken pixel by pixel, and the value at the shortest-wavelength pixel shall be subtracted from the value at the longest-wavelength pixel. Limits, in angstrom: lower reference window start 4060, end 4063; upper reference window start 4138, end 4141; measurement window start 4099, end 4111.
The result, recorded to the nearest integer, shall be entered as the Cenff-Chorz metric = -11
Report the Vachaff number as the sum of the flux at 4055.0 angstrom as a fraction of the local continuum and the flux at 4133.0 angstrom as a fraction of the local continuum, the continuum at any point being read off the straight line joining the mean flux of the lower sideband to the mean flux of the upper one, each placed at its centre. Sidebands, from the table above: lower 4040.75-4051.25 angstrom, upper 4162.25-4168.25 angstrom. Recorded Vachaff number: 1.98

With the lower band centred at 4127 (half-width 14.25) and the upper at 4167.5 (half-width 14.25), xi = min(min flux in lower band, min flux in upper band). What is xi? 42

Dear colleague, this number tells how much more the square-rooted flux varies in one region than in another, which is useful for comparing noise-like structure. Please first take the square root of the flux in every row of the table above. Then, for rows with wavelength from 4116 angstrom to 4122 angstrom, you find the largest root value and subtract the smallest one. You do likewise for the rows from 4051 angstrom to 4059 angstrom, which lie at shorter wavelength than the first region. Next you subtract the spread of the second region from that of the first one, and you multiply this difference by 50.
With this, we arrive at -4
